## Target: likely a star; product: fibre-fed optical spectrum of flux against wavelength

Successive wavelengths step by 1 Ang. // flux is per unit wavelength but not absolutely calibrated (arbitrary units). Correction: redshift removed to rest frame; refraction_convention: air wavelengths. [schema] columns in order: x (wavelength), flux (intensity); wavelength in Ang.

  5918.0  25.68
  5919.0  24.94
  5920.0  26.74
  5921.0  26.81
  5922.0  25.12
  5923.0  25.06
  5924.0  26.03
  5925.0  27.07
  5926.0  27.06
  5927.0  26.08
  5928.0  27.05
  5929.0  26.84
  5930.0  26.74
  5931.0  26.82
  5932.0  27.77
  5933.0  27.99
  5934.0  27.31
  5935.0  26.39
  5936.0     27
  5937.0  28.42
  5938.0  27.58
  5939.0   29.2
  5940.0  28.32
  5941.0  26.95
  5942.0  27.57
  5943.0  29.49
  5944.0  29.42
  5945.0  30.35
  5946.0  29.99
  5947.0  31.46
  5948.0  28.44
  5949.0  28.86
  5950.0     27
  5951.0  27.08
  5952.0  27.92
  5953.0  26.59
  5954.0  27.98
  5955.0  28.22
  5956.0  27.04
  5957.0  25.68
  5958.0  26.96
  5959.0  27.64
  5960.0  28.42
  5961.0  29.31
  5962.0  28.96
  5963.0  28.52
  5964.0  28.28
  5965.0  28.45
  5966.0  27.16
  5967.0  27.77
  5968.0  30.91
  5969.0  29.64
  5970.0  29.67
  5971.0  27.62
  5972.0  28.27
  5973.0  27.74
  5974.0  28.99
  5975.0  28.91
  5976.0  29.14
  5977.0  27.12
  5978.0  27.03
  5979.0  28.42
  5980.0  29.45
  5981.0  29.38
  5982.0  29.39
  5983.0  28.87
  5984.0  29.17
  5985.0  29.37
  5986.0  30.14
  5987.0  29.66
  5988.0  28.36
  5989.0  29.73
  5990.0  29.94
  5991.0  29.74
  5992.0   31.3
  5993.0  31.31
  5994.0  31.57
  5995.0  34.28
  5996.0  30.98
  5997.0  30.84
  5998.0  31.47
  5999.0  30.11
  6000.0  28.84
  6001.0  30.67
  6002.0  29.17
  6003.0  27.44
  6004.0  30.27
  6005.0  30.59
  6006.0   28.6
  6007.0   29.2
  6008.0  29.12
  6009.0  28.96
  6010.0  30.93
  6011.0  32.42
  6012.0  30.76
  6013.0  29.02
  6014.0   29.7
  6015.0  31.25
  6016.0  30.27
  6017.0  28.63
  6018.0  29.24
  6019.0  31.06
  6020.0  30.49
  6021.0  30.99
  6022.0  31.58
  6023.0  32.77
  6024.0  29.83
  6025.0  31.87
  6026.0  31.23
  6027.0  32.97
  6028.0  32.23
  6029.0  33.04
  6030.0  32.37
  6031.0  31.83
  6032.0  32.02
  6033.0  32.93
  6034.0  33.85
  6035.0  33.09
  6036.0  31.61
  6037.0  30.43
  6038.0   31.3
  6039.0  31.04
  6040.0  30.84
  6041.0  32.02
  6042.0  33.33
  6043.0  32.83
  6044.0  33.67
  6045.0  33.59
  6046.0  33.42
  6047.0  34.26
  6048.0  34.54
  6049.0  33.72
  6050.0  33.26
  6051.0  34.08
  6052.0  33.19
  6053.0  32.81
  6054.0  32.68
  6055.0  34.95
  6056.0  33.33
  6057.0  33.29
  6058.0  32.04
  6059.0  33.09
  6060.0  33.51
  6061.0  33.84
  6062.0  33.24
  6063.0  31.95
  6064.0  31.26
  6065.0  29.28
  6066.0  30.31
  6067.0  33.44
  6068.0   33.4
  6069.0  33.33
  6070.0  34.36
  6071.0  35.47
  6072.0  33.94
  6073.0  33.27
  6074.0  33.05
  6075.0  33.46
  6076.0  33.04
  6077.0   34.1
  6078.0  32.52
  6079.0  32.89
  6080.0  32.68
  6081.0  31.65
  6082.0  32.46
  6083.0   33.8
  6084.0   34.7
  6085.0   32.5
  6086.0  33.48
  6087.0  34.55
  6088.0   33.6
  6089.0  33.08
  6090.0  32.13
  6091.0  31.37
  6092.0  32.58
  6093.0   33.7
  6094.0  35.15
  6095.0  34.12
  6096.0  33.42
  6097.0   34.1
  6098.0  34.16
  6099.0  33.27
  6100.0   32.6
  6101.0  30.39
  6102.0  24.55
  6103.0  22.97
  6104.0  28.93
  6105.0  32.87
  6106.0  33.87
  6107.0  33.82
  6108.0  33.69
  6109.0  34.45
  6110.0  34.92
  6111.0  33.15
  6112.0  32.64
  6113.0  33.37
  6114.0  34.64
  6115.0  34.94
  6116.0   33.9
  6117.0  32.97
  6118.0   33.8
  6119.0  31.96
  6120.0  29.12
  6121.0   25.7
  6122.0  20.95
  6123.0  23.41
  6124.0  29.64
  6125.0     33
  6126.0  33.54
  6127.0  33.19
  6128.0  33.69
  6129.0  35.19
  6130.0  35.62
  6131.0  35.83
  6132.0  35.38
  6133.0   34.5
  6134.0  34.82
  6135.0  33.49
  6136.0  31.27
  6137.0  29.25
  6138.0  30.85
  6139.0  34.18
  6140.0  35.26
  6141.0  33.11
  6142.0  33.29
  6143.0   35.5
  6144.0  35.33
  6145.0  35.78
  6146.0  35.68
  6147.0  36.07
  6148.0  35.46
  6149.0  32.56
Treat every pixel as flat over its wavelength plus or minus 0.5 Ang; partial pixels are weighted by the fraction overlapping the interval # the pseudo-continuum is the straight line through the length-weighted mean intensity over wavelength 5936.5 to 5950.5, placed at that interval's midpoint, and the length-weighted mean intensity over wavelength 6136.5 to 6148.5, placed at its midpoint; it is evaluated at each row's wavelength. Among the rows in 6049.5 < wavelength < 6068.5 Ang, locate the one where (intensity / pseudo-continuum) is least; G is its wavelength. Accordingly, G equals 6065.0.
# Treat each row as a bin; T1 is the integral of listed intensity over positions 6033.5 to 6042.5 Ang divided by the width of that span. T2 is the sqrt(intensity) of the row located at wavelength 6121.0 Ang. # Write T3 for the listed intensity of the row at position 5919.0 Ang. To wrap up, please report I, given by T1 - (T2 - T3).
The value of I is 52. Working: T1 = 31.9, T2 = 5.07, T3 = 24.94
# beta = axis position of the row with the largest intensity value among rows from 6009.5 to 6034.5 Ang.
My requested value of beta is 6034.0 Ang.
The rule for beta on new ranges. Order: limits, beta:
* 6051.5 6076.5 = 6071.0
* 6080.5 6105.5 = 6094.0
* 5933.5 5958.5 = 5947.0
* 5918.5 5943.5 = 5943.0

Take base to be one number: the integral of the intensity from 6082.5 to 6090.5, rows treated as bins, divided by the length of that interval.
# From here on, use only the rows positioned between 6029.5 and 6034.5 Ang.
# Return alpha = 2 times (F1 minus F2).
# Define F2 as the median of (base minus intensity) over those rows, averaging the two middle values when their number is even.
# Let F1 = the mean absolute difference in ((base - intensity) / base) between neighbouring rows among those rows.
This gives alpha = -2.2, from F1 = 0.02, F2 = 1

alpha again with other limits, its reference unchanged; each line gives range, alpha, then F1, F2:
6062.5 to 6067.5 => -4.3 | 0.05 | 2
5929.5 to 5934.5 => -12.3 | 0.01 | 6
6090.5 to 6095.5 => 0.5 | 0.04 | 0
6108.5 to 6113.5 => -0.2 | 0.03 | 0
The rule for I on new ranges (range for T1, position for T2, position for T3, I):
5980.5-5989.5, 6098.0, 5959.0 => 51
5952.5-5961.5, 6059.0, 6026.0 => 53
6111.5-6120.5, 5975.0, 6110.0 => 63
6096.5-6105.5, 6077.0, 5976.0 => 54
